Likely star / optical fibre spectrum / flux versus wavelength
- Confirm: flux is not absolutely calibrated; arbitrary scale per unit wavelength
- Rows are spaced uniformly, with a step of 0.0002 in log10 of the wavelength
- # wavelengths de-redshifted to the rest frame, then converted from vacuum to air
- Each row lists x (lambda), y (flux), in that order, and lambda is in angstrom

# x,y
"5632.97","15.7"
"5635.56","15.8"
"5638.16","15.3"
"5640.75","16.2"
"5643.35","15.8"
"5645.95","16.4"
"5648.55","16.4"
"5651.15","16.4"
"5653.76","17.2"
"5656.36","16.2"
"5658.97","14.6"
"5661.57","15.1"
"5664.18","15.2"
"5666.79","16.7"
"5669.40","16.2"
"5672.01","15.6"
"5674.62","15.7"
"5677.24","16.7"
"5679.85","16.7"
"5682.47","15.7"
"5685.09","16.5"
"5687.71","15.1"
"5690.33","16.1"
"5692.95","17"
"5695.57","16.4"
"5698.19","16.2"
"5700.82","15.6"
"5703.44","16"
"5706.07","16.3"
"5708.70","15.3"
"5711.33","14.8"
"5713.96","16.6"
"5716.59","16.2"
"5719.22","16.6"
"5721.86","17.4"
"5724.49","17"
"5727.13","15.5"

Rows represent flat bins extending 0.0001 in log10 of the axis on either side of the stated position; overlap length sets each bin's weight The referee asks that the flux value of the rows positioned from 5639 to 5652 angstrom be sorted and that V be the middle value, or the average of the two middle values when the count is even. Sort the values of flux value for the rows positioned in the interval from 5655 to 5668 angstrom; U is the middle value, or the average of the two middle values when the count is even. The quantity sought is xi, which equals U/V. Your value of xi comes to 0.93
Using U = 15.2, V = 16.4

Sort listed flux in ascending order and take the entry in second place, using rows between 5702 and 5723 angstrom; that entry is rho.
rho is 15.3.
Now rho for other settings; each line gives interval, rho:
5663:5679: 15.6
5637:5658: 15.8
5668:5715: 15.1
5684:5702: 15.6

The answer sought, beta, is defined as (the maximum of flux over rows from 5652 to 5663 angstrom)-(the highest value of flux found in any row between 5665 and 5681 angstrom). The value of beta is 0.5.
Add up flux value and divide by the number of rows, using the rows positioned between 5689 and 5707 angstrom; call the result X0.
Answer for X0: 16.2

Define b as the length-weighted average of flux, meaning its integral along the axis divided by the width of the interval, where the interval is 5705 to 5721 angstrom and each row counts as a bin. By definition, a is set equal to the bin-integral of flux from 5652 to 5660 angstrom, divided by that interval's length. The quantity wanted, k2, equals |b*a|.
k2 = 257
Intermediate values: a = 16.1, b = 16.0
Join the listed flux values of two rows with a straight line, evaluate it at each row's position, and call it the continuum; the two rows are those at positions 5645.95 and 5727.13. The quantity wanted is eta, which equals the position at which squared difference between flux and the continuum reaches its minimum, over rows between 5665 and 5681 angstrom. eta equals 5669.40 angstrom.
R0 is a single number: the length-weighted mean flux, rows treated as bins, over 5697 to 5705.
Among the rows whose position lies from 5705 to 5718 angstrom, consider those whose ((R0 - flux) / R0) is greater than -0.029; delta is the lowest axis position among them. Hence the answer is 5706.07 angstrom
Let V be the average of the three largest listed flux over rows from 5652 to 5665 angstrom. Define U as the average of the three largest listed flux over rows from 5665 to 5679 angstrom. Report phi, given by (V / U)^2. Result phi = 0.96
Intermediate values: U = 16.53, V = 16.2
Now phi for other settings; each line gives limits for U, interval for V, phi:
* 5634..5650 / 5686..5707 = 1.03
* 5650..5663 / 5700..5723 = 1.03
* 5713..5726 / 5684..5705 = 0.96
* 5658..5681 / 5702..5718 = 0.96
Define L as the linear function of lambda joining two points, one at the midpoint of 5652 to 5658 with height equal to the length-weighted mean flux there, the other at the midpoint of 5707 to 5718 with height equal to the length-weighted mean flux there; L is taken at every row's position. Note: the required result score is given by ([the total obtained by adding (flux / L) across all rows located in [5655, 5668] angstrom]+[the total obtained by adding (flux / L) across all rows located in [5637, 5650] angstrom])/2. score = 4.76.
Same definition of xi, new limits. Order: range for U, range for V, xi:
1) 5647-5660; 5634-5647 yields 1.04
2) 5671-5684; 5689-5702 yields 0.97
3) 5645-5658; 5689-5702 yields 1.01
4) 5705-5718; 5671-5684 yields 1.03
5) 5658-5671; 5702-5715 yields 0.95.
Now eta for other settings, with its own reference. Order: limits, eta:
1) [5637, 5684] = 5645.95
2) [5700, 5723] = 5700.82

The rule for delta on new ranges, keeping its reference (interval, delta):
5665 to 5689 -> 5669.40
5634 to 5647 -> 5635.56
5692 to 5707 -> 5698.19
